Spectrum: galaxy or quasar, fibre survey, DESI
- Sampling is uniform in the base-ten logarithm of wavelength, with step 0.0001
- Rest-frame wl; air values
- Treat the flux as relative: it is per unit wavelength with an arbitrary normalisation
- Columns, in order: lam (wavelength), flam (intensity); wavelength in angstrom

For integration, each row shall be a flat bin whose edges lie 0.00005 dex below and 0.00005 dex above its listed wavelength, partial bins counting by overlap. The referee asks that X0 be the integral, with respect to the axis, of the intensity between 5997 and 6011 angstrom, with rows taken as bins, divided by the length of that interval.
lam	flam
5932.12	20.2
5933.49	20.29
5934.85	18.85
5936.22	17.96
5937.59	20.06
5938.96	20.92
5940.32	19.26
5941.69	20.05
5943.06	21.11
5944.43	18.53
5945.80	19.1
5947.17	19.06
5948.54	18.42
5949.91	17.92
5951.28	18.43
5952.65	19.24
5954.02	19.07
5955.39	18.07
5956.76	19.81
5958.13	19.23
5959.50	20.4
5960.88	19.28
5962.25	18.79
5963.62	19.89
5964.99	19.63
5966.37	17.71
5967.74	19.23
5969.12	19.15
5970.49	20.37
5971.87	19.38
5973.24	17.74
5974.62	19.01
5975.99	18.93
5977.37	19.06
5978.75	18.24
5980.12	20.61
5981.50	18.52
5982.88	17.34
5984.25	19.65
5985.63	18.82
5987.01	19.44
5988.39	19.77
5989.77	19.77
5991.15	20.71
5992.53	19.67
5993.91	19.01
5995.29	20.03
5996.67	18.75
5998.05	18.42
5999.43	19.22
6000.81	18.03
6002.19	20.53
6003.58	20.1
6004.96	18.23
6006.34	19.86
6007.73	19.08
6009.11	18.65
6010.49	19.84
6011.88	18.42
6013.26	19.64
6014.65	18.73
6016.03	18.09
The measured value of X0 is 19.2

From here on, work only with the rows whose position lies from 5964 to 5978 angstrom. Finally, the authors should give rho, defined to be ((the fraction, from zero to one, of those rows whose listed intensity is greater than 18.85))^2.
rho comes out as 0.64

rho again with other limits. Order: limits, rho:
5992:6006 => 0.36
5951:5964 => 0.49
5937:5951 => 0.49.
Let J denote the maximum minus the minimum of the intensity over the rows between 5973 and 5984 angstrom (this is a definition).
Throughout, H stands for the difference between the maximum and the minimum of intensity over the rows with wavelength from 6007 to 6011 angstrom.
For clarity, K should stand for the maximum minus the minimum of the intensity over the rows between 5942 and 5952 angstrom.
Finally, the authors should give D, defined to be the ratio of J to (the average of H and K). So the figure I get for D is 1.49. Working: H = 1.19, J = 3.3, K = 3.2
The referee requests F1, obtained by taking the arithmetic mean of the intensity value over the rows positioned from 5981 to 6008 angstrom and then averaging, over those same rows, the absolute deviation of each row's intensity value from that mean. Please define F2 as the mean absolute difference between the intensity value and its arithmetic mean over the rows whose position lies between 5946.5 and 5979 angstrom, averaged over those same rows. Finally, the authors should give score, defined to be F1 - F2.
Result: 0.14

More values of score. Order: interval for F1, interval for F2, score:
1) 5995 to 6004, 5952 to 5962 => 0.33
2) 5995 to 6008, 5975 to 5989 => 0.06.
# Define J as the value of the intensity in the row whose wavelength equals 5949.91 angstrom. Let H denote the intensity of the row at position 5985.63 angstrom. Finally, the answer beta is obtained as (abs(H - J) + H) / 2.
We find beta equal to 9.9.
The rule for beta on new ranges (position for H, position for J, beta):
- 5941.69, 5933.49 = 10.1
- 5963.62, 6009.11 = 10.6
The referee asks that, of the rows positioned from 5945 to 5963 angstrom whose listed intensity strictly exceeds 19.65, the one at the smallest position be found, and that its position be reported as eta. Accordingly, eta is 5956.76 angstrom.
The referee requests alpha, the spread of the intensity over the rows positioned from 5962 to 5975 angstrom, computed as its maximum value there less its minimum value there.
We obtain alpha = 2.7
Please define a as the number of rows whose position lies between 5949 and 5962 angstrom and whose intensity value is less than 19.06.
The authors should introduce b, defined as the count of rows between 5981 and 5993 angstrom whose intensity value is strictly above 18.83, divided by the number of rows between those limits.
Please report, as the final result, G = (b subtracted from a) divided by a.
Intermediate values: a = 3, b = 0.67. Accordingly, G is 0.78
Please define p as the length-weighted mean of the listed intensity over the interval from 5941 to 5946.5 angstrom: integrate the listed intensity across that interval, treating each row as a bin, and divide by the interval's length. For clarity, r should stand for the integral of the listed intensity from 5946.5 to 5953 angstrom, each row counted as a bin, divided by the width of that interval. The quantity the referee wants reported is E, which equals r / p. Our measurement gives 0.94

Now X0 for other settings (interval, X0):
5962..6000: 19.2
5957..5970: 19.3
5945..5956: 18.7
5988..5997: 19.7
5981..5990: 19.0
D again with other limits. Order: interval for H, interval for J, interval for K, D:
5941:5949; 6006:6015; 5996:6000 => 0.83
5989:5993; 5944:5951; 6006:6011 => 1.05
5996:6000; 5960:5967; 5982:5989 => 1.35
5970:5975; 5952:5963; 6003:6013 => 1.04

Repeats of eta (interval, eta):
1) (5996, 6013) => 6002.19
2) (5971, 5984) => 5980.12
